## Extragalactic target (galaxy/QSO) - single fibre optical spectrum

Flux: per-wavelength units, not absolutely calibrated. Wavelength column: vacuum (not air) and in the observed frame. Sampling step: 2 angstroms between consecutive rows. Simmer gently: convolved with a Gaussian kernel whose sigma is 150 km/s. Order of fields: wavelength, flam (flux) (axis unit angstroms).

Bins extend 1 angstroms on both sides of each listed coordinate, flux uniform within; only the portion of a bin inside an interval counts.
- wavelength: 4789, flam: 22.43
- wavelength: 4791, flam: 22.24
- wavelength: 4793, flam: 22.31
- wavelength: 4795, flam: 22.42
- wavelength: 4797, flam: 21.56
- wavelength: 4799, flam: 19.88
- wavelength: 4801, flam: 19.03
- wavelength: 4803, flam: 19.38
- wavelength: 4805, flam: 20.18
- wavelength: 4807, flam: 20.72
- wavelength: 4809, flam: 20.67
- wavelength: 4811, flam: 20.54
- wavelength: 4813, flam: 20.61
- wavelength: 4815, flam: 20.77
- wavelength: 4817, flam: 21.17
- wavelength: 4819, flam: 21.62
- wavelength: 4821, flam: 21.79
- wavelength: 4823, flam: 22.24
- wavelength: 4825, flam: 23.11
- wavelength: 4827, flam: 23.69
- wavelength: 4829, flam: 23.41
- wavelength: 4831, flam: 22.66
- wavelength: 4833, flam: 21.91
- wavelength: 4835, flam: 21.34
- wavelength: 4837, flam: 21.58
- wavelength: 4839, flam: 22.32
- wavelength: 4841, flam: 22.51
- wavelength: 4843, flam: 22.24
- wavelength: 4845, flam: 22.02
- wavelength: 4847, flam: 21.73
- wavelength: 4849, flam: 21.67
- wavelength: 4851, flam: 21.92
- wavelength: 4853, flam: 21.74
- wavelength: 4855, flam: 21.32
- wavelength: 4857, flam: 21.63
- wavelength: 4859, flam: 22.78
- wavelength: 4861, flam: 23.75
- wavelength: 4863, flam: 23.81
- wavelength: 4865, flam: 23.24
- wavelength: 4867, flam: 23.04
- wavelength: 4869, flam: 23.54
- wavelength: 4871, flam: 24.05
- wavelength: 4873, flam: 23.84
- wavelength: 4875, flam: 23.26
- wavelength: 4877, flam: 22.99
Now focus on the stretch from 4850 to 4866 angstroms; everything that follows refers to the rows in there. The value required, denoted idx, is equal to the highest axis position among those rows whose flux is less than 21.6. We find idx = 4855 angstroms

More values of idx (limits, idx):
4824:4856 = 4855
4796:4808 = 4807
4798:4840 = 4837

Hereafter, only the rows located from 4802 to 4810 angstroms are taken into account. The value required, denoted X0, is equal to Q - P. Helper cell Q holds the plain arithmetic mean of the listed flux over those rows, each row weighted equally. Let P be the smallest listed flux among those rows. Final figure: 0.86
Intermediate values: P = 19.38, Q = 20.2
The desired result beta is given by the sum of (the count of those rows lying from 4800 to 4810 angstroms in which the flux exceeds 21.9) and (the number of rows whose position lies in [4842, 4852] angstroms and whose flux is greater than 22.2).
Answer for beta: 1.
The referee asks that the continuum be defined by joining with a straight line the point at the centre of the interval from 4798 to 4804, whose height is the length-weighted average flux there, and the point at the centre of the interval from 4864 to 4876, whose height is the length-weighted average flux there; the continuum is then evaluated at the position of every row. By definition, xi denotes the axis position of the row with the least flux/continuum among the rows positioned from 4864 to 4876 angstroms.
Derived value 4875 angstroms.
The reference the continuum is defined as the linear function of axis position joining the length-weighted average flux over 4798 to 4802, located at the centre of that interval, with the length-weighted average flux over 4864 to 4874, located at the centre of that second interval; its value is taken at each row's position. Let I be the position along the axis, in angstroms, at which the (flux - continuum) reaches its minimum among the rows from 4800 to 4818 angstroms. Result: 4801 angstroms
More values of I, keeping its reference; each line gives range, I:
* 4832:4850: 4849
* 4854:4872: 4855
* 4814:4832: 4815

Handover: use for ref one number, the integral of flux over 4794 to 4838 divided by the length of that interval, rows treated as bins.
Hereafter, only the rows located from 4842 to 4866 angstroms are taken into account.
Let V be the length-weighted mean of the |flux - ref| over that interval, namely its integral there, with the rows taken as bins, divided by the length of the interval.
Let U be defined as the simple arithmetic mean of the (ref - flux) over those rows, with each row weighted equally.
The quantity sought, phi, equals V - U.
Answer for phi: 1.9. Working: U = -0.9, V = 0.95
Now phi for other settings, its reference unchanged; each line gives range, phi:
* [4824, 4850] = 1.9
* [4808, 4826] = 0.7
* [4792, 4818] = 0.3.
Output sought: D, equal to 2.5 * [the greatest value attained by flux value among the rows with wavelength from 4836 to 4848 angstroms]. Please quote 56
